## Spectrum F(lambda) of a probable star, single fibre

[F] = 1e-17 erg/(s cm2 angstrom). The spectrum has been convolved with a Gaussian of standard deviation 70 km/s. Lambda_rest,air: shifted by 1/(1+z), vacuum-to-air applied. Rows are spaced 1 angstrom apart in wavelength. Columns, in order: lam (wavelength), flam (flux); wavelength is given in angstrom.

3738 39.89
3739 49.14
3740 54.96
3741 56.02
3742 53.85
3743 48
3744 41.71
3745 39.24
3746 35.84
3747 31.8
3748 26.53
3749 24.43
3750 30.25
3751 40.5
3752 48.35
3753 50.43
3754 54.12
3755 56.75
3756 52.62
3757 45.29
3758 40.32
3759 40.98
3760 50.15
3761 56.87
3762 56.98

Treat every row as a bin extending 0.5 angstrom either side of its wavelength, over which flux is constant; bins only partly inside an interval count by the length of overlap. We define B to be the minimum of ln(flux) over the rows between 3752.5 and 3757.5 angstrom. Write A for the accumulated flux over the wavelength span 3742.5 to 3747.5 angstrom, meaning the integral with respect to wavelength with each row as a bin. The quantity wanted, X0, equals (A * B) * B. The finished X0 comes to 2858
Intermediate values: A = 197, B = 3.8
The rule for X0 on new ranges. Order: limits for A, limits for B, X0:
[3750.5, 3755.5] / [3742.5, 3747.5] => 2994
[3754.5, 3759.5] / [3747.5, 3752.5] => 2410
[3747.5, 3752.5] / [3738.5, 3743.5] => 2549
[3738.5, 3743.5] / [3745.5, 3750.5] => 2676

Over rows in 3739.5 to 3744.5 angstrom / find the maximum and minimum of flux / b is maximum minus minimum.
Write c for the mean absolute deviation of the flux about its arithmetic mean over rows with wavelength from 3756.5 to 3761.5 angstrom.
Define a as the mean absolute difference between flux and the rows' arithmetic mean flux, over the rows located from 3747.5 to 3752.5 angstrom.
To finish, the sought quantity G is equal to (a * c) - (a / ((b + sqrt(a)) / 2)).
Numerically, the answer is 44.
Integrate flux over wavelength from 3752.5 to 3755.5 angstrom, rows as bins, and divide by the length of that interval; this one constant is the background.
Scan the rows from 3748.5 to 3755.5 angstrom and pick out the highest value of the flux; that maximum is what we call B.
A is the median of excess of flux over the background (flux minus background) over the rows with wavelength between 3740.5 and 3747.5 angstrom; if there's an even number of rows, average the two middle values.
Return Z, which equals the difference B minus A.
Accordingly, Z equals 69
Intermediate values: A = -12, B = 56.75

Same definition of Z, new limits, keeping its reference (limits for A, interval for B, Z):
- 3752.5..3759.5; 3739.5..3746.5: 59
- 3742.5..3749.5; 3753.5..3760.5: 75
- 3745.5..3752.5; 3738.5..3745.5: 78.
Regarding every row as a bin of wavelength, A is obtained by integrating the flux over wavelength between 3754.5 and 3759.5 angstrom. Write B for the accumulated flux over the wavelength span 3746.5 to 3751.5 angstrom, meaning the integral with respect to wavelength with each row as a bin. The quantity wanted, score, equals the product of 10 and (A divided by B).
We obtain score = 15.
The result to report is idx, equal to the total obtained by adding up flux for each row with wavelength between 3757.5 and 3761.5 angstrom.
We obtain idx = 188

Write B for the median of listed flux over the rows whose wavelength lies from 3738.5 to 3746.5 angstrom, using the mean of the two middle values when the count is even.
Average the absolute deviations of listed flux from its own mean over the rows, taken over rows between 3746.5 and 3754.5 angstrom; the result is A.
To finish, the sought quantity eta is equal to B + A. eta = 59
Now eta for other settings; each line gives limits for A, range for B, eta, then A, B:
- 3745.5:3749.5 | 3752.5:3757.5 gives 57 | 4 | 53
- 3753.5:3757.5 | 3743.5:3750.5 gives 35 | 3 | 32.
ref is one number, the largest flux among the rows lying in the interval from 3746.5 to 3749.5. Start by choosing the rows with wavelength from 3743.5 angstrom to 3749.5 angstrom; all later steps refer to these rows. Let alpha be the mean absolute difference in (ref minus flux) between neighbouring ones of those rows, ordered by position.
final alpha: 3.5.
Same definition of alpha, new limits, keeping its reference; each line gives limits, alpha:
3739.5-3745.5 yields 3.6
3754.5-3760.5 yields 5.3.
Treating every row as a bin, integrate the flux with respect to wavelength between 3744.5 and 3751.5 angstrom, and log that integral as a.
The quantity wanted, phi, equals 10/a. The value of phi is 0.04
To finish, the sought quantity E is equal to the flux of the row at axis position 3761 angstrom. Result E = 56.87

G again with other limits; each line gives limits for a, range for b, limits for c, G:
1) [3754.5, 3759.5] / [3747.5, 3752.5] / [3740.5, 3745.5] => 34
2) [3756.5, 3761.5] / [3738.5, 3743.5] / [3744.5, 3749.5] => 25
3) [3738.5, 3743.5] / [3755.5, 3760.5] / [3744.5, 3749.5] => 14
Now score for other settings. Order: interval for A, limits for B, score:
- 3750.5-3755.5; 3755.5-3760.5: 11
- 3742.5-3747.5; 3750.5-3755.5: 8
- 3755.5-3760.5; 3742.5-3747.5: 12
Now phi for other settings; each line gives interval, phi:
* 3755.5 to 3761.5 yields 0.03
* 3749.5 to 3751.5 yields 0.14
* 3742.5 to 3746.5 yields 0.06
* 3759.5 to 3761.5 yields 0.09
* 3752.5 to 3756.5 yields 0.05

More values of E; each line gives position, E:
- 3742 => 53.85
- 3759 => 40.98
